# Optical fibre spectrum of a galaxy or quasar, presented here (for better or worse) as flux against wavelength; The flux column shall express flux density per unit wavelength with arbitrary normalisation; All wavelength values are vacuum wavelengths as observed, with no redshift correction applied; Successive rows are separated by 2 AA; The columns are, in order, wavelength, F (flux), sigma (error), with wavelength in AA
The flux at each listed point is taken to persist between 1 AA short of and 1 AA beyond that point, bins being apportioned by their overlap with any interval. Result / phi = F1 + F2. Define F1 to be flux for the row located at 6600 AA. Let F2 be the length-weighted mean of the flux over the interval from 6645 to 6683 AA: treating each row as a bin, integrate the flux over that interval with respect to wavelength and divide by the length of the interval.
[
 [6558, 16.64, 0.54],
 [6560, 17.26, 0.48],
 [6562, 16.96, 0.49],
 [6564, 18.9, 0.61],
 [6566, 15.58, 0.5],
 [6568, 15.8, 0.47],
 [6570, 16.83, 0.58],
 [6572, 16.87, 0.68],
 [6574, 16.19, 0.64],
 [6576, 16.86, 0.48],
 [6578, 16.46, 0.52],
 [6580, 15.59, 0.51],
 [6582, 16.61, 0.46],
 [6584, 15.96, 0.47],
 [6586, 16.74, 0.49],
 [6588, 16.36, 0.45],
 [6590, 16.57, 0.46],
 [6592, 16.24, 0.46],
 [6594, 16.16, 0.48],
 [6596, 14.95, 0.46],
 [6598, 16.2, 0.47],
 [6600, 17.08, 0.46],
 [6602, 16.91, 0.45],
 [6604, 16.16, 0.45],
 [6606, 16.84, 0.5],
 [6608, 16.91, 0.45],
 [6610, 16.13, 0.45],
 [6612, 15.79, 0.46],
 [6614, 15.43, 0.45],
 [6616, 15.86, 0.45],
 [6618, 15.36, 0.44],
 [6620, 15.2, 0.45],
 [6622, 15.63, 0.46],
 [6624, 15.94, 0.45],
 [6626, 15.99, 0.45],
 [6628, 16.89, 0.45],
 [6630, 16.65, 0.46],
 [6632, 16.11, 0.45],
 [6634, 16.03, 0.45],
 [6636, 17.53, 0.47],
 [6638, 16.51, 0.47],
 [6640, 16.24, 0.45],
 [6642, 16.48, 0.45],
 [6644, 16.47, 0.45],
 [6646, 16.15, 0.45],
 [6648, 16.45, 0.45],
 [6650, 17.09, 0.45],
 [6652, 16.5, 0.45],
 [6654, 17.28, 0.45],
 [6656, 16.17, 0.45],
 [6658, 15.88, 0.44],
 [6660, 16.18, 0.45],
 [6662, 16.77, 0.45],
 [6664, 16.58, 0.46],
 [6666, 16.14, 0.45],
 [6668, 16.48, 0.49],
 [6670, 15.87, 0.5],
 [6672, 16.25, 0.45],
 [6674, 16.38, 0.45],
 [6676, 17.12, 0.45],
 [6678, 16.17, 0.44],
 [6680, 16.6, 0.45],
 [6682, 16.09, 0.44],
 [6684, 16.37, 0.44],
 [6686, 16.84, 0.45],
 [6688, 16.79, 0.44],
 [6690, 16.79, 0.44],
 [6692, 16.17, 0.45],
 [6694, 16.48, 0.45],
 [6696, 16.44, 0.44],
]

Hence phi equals 33.5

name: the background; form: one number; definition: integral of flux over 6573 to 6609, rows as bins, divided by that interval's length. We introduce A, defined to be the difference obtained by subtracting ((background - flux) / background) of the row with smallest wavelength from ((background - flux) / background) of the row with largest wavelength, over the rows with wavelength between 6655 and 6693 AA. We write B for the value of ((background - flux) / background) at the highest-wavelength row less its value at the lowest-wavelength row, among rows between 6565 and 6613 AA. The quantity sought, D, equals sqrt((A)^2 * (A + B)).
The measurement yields 0.000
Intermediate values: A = 0.000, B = -0.013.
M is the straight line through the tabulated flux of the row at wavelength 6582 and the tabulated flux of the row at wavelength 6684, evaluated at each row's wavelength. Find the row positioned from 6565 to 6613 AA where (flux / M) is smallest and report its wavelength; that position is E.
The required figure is 6596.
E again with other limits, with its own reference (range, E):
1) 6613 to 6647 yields 6620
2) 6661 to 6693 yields 6670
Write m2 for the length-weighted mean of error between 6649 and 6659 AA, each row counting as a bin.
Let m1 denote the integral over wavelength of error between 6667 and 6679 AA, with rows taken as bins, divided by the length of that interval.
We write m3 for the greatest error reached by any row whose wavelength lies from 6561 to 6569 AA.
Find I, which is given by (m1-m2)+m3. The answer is 0.625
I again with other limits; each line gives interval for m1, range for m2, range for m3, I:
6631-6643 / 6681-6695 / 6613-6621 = 0.462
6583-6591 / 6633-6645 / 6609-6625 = 0.471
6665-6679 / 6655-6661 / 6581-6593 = 0.505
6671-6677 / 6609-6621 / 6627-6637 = 0.470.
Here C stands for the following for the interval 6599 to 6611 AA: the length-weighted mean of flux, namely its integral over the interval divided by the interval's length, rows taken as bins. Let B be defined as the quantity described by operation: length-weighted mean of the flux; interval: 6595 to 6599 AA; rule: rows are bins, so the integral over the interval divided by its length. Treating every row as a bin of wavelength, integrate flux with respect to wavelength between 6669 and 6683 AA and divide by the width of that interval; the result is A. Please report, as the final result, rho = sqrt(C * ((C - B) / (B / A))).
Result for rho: 4.4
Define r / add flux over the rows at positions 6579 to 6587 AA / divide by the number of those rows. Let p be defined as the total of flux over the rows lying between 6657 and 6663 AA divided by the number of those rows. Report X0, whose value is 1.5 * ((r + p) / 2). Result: 24.4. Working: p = 16.3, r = 16.2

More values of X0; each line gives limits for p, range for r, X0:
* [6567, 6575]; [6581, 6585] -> 24.5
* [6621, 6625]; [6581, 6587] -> 24.2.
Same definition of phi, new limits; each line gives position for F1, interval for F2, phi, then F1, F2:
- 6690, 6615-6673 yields 33.1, 16.79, 16.3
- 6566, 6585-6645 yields 31.8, 15.58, 16.2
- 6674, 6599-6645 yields 32.6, 16.38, 16.3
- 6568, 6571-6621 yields 32.0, 15.8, 16.2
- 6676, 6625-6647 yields 33.6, 17.12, 16.5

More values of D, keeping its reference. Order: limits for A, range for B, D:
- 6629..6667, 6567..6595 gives 0.003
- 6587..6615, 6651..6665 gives 0.013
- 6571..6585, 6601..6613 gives 0.020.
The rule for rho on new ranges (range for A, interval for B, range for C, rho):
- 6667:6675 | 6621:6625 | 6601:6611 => 3.7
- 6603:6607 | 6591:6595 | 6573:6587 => 1.5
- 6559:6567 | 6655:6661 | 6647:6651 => 3.5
